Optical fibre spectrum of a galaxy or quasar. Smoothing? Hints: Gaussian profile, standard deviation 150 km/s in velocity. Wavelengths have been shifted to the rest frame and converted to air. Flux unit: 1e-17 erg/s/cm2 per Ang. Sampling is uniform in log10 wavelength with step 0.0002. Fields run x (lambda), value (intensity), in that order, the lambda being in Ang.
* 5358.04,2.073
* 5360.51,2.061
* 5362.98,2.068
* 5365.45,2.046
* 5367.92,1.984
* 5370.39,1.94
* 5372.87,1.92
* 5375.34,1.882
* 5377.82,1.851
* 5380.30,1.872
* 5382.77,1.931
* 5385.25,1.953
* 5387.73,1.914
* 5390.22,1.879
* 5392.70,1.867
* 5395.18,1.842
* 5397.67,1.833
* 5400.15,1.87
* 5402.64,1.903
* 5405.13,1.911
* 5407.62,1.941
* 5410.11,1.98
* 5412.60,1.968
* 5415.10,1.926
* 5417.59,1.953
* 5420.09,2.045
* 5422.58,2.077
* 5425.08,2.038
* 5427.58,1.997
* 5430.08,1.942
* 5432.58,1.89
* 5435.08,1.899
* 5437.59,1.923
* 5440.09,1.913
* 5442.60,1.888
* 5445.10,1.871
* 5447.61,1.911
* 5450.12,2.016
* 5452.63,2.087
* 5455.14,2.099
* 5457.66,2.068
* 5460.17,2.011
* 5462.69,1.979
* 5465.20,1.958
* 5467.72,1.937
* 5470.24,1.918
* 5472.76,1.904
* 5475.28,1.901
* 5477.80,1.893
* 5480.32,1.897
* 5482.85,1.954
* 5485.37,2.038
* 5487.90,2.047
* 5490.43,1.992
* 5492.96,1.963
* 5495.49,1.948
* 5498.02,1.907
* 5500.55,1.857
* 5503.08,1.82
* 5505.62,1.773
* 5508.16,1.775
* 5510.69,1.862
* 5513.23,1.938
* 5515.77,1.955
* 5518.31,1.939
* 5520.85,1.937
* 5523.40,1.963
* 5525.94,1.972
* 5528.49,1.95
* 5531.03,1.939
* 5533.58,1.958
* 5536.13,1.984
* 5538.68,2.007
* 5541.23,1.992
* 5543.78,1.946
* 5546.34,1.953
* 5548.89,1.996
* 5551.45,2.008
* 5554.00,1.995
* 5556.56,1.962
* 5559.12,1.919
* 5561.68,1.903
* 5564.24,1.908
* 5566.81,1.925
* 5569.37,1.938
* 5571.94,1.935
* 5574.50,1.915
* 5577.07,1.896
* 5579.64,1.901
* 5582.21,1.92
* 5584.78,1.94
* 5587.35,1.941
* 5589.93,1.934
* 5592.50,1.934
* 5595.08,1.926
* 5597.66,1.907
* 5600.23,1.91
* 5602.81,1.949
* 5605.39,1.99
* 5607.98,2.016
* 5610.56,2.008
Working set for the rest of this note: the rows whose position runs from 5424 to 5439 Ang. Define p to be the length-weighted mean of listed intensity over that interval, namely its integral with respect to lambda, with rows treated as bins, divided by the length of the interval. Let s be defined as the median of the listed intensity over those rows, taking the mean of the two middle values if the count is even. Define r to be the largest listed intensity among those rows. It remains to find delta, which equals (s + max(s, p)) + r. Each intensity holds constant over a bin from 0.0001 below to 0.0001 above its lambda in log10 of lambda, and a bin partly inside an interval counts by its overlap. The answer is 5.92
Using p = 1.95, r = 2.038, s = 1.93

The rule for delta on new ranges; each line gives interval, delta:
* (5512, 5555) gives 5.93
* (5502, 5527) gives 5.85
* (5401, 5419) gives 5.86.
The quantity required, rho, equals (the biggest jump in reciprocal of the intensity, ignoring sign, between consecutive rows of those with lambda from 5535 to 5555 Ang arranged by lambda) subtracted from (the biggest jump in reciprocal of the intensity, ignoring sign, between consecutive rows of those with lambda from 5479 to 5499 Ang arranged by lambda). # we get 0.009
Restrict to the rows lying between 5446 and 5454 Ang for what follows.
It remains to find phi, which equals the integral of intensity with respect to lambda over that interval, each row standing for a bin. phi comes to 16.0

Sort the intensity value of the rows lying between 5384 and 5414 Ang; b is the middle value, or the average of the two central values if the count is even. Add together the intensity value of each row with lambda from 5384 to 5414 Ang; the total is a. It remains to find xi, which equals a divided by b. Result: 12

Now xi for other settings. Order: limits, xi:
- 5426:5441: 6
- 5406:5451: 18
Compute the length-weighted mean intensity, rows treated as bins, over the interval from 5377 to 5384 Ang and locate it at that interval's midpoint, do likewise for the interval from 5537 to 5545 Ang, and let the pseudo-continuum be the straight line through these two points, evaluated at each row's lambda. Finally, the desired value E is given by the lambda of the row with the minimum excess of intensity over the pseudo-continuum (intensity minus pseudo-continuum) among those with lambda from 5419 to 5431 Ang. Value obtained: 5430.08 Ang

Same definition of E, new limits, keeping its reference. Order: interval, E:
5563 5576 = 5564.24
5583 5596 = 5595.08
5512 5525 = 5520.85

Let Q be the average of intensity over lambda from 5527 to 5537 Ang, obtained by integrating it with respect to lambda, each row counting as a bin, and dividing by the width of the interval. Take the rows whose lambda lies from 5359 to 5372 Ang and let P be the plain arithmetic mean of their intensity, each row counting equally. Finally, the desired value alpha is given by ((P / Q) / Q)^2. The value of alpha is 0.28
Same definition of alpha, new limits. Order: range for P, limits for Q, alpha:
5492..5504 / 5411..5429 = 0.23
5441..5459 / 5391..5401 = 0.33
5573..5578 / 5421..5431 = 0.22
